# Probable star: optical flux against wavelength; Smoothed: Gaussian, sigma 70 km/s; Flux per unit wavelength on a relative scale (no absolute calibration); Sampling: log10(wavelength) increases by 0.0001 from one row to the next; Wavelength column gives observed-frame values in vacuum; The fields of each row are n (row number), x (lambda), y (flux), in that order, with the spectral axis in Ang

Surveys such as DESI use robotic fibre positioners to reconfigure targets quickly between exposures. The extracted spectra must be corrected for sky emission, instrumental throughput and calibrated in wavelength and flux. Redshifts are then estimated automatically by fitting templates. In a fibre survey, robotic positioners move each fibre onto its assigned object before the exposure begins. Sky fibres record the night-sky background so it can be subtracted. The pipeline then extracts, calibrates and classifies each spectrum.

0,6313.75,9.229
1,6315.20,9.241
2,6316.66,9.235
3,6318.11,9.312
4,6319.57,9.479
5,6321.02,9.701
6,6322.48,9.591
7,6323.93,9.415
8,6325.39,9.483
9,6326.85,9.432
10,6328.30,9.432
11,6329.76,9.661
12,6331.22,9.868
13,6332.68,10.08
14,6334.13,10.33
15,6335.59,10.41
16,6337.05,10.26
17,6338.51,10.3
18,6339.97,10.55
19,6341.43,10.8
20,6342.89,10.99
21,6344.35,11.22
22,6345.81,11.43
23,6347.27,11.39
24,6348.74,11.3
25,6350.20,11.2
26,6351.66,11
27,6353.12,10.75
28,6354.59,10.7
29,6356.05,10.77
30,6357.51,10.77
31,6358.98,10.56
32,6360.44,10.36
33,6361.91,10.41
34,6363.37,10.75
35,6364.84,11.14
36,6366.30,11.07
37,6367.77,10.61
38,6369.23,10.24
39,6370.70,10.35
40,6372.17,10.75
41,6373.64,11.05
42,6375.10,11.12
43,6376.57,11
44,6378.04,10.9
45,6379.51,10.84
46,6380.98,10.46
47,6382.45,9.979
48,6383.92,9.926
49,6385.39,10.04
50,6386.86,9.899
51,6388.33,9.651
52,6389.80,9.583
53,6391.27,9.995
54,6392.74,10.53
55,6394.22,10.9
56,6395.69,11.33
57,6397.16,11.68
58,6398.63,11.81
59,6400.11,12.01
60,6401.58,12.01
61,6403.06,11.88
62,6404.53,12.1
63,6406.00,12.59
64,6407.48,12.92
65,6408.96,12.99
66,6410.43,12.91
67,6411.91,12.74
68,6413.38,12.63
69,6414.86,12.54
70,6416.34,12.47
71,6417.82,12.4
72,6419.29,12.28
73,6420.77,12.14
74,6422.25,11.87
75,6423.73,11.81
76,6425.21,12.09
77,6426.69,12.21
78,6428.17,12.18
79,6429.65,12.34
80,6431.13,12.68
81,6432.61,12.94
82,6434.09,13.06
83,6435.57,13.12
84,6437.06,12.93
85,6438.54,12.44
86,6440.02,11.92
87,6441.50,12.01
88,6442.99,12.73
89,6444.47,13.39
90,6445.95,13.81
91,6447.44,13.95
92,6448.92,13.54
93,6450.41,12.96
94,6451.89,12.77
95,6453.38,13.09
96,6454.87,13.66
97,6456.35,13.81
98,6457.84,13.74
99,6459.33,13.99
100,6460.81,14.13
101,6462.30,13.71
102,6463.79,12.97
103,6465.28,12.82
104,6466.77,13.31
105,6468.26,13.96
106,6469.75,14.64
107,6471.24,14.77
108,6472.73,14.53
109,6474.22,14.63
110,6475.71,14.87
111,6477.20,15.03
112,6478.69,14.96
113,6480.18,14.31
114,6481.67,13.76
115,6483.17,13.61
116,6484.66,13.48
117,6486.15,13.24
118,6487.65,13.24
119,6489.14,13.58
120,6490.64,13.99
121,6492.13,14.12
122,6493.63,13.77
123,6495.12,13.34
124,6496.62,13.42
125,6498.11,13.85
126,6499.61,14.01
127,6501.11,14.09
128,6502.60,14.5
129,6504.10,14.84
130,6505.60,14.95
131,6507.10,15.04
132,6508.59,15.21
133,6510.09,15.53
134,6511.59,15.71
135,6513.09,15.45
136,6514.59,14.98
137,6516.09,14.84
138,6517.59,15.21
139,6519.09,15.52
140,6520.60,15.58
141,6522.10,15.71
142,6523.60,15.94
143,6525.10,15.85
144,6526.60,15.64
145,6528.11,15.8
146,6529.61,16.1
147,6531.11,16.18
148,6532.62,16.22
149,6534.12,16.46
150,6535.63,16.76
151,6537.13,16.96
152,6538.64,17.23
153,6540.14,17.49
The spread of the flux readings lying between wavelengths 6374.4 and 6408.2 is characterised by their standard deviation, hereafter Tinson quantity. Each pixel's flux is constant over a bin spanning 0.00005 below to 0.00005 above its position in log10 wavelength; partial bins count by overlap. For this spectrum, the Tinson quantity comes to 1.0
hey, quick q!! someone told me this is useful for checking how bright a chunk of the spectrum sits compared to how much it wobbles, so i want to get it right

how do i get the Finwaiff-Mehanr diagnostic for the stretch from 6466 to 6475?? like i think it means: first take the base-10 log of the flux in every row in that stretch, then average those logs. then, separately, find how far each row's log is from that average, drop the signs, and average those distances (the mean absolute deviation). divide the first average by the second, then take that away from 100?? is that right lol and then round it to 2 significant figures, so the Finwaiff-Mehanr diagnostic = 16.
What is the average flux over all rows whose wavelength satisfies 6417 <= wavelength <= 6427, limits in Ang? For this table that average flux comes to 12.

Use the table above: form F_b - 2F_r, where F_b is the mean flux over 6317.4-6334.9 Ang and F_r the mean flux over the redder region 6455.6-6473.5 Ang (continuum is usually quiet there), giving -18.1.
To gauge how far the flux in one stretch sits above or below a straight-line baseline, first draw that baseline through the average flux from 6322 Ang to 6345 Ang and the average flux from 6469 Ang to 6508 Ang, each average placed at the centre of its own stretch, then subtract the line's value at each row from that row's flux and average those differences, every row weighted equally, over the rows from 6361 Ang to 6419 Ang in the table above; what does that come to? -0.36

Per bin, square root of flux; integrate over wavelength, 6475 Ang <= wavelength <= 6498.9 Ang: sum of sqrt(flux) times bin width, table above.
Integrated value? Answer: 89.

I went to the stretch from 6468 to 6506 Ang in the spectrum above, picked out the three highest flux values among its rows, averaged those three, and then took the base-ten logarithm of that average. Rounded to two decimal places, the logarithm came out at 1.18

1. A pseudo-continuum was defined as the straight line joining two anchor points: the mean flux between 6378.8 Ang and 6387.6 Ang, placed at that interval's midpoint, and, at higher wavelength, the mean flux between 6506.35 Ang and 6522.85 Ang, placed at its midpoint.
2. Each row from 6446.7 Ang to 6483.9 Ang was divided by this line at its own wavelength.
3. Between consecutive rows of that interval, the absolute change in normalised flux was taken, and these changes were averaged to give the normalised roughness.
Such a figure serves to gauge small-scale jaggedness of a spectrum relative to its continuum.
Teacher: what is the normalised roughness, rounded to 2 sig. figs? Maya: 0.025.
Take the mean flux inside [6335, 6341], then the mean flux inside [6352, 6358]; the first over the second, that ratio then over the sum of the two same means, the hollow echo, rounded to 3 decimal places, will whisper 0.046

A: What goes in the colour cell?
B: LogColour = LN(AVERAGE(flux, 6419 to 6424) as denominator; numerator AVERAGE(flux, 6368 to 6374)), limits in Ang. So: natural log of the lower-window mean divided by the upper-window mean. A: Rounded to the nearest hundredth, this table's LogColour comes -0.13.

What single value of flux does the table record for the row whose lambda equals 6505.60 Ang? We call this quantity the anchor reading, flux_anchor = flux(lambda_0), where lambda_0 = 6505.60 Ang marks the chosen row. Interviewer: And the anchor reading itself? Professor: 14.95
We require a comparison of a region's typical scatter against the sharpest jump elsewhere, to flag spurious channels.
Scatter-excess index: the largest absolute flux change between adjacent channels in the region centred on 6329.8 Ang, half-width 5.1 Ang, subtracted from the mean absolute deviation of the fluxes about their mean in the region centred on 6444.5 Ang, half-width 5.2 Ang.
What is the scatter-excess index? 0.46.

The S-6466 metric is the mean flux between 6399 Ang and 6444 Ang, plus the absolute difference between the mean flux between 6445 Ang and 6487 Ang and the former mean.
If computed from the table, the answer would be 13.9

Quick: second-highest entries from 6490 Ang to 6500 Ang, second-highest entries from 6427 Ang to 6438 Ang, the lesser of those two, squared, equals 171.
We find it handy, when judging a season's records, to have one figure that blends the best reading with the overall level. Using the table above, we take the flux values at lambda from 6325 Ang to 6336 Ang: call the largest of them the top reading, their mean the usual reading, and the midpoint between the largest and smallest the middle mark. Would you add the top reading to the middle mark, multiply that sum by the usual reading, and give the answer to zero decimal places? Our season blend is 200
